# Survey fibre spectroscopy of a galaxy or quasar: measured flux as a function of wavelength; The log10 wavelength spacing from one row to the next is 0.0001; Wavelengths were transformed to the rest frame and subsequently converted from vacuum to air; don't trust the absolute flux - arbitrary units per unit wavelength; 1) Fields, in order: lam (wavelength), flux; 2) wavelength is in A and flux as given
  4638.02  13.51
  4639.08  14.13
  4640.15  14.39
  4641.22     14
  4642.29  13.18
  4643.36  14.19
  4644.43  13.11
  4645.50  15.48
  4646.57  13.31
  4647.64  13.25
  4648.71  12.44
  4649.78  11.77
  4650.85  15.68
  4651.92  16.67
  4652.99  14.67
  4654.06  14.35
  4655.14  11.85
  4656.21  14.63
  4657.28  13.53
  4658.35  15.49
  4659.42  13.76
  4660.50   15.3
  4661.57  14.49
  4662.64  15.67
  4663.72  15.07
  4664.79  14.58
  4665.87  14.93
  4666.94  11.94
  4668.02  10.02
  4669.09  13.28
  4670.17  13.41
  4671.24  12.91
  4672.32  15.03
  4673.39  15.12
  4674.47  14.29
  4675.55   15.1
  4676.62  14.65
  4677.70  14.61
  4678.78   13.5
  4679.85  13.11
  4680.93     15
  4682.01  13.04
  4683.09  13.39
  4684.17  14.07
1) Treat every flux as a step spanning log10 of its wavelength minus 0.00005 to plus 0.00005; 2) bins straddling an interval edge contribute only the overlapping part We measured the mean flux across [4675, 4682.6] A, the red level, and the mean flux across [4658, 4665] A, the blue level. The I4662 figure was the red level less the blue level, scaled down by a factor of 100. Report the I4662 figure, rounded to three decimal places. -0.008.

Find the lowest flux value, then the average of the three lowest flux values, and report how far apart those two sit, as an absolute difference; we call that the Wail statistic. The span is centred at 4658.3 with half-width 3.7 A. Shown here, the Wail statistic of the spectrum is 1.2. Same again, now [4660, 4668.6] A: 2.1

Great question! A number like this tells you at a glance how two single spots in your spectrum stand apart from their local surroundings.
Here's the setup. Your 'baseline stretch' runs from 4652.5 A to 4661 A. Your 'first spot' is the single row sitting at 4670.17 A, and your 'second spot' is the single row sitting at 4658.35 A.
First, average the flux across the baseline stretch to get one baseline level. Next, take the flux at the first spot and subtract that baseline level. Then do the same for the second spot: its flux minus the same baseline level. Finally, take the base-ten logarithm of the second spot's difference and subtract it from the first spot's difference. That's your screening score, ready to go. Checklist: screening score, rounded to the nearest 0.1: -0.9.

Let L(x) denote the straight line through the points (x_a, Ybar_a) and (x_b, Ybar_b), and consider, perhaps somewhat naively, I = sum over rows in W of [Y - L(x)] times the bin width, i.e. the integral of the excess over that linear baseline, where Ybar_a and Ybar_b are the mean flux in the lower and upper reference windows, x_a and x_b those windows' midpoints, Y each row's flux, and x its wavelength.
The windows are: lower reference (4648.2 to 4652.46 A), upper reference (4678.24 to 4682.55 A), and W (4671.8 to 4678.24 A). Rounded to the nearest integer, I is 7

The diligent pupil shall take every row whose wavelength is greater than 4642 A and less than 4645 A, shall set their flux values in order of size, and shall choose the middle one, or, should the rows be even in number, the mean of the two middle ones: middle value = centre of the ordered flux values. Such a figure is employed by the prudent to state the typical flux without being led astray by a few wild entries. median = 13.2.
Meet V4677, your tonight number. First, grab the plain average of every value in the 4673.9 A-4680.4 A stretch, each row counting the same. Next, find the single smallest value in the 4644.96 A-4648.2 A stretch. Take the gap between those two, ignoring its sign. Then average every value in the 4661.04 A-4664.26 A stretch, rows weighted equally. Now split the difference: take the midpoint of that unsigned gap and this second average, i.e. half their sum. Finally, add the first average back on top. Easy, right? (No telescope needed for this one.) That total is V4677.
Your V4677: 22.2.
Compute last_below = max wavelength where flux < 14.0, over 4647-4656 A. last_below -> 4655.14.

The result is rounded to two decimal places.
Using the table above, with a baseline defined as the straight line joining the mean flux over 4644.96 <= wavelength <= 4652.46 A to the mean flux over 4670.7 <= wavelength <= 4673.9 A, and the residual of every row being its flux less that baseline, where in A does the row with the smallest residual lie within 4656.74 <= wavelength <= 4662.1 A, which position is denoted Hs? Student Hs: 4657.28 A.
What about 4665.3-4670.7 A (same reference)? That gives 4668.02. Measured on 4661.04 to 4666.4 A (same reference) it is 4661.57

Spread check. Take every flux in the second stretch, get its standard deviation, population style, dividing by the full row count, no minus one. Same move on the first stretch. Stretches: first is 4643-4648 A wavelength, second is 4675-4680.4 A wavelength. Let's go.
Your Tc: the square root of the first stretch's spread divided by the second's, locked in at 1.1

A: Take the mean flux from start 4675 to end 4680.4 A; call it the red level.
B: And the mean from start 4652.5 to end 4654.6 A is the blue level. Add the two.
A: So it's 28.7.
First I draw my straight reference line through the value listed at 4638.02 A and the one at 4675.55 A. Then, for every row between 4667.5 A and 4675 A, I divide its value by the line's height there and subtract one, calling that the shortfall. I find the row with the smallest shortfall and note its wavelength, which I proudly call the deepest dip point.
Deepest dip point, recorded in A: 4668.02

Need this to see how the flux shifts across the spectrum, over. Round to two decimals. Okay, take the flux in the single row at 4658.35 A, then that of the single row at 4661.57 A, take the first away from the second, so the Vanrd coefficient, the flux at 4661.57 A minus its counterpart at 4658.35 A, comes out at -1.00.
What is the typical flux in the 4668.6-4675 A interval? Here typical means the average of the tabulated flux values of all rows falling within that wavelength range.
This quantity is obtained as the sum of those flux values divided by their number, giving 14.0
